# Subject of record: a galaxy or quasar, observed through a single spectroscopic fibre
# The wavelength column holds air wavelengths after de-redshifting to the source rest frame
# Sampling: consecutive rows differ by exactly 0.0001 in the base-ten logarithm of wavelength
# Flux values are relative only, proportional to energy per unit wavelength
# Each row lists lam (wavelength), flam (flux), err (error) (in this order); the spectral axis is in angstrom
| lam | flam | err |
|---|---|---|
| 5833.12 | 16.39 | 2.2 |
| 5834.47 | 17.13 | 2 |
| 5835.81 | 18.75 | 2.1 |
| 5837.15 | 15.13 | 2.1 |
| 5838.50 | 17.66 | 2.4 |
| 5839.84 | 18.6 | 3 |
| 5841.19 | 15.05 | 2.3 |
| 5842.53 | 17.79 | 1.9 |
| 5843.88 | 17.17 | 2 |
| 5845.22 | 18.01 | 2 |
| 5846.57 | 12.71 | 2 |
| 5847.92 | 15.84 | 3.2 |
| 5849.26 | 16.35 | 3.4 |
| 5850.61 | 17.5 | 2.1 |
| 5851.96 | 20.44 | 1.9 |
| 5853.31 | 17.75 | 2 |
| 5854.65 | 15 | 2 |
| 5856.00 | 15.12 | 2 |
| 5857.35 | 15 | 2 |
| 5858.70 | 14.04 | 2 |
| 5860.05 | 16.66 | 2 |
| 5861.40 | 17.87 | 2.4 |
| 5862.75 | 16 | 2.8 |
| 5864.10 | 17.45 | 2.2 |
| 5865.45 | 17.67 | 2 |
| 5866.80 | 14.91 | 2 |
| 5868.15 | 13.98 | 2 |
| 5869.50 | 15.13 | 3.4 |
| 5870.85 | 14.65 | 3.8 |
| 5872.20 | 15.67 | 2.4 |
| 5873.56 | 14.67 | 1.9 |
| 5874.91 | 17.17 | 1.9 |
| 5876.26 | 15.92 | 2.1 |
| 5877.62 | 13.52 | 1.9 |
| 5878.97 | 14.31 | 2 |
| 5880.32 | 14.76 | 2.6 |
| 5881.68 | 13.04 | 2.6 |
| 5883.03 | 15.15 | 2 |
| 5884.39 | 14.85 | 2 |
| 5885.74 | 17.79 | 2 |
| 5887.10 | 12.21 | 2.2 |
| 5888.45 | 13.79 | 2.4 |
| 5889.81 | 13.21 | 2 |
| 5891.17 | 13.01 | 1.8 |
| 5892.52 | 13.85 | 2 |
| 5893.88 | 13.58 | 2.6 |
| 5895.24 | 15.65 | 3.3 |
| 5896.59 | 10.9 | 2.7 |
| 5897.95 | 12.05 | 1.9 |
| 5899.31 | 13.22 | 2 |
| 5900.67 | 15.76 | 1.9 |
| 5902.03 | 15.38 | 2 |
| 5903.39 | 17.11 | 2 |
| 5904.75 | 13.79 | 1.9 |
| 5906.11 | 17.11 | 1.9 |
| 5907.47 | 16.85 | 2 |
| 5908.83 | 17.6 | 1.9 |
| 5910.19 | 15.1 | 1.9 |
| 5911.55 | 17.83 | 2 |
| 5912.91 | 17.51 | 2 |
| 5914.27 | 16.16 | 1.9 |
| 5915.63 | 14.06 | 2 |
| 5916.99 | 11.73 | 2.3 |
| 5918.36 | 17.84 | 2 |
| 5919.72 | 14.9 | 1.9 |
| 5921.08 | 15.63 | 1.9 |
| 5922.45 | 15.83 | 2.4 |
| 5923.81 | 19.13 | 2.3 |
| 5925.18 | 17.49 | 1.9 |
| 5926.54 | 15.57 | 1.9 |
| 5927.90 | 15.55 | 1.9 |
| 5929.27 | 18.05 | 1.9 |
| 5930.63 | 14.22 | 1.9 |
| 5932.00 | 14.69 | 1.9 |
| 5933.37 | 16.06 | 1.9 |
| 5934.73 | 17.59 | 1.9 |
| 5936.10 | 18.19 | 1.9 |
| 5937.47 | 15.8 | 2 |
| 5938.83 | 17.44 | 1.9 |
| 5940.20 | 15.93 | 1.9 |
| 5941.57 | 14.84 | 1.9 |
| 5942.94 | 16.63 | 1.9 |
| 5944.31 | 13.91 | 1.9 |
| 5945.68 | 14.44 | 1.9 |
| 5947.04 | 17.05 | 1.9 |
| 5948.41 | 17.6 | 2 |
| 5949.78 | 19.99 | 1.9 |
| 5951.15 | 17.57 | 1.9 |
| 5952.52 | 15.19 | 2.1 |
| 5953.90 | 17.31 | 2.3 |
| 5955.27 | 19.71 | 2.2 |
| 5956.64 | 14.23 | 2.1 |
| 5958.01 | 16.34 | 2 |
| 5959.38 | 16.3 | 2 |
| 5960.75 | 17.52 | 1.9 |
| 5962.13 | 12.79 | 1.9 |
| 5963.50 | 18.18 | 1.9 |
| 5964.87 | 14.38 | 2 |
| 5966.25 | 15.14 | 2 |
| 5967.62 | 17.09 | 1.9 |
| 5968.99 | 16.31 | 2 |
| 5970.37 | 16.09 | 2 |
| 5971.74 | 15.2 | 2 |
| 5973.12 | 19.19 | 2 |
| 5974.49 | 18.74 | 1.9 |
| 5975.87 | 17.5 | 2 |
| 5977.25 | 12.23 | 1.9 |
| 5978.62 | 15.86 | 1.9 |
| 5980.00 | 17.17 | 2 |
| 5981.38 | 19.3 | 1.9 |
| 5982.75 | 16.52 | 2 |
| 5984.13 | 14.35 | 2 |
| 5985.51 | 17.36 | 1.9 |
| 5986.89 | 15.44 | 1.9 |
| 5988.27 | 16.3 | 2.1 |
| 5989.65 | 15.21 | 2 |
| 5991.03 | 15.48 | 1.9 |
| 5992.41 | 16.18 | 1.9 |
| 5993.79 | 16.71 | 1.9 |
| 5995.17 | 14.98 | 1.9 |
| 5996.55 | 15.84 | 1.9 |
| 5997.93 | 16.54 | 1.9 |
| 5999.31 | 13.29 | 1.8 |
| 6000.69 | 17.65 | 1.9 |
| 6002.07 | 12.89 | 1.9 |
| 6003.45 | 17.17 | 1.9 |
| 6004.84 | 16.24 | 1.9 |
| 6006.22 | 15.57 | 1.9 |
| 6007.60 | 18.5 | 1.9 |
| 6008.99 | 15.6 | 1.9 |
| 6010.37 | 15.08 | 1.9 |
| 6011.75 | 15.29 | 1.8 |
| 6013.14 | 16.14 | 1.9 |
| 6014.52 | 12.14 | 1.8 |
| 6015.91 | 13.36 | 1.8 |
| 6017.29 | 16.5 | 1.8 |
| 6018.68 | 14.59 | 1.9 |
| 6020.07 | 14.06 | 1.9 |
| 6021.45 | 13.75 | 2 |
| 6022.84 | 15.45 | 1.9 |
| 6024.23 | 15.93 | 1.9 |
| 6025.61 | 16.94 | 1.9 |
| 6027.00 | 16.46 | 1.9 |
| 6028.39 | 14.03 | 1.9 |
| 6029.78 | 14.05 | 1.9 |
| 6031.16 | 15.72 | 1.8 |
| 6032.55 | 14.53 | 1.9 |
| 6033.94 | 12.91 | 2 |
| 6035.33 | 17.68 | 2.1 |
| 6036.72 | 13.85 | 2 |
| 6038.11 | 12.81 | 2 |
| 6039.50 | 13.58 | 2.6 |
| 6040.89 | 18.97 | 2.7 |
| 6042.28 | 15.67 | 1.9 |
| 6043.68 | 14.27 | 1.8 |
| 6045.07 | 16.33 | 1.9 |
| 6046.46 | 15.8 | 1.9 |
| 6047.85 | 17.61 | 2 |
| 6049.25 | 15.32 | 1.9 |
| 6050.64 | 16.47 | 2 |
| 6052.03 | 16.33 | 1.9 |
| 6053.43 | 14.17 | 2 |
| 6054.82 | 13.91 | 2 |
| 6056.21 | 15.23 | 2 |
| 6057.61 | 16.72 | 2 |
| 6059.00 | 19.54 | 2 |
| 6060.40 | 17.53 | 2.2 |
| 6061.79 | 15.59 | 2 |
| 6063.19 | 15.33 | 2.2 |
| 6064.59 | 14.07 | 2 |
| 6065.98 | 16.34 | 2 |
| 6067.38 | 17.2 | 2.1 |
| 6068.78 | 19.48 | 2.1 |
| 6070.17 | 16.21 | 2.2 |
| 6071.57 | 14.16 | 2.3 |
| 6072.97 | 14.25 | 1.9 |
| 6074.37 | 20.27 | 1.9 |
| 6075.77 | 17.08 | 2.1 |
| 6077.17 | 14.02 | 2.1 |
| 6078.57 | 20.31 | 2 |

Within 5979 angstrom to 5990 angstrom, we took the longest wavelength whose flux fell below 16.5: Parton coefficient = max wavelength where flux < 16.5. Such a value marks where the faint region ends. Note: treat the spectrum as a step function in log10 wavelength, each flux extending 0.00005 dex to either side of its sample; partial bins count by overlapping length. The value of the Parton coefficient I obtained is 5989.65 angstrom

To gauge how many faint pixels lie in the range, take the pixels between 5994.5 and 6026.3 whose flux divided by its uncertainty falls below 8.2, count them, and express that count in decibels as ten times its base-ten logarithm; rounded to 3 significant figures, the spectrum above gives 10.4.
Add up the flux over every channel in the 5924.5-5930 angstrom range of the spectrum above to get 66.7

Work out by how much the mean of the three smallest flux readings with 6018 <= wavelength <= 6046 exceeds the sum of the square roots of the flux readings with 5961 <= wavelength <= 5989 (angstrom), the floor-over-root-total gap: -67.4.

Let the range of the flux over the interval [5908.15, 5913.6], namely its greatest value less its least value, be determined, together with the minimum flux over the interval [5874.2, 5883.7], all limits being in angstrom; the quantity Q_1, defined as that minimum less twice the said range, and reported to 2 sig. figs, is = 7.6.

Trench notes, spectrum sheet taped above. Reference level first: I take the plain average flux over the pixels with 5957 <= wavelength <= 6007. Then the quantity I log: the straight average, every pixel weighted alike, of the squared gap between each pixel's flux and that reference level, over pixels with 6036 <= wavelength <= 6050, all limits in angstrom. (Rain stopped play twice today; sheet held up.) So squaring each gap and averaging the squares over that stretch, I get 3.7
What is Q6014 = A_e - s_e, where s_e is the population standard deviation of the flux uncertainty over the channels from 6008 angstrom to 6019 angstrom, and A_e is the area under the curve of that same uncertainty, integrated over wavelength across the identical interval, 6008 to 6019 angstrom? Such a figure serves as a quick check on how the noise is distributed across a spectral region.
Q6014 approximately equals 20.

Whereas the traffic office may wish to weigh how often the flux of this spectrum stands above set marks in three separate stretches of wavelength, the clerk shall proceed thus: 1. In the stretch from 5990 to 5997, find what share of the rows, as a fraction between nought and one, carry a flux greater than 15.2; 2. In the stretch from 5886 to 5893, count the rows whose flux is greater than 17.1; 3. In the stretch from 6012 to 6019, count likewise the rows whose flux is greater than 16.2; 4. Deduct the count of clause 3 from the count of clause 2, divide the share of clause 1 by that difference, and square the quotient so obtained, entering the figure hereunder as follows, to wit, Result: 0.64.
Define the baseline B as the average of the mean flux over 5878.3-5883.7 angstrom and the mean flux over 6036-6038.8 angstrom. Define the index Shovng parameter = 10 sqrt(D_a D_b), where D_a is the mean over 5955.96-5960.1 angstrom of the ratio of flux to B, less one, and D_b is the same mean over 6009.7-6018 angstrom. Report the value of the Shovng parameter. 0.9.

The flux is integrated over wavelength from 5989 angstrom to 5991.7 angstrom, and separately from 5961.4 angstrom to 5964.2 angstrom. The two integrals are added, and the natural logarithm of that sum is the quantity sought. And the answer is 4.441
